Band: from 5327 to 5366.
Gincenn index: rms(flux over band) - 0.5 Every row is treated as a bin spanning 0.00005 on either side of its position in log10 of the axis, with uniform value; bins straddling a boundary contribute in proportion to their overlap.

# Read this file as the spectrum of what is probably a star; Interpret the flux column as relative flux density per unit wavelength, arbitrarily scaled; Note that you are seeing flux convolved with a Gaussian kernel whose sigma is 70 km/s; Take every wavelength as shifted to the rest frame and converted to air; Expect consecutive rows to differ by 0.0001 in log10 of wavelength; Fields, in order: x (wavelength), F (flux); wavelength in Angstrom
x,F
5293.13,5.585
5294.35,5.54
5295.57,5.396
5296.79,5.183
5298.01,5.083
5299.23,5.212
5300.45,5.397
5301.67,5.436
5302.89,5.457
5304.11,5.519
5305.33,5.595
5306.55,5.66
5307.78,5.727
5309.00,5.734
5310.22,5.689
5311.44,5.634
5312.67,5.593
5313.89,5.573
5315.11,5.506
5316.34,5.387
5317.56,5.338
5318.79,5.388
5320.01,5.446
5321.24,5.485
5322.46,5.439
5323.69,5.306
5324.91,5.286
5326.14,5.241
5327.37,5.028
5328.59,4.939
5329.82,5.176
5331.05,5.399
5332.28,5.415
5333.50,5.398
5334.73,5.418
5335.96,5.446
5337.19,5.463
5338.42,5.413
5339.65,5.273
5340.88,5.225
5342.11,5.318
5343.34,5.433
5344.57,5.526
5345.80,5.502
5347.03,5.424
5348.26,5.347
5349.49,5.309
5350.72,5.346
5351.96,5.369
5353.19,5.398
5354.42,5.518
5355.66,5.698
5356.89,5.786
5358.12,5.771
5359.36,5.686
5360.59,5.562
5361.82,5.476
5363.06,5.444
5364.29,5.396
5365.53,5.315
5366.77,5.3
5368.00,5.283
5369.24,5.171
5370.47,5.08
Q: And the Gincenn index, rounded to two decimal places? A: 4.92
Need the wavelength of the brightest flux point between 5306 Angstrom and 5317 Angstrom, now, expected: 5309.00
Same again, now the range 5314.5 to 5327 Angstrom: 5315.11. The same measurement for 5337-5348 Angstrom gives 5344.57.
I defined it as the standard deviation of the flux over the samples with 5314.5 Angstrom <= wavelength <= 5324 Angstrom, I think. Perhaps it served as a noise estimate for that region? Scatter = 0.07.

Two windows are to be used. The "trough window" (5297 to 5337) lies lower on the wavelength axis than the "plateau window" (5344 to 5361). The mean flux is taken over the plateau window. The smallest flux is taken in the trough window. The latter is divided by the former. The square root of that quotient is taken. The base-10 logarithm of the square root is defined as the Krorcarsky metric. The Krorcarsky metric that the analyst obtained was -0.024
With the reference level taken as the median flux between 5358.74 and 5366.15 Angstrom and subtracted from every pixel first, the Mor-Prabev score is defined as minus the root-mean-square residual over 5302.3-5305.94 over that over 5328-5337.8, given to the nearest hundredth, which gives -0.40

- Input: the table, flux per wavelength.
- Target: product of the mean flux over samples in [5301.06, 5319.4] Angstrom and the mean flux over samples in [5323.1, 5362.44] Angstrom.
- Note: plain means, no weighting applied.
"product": 30.0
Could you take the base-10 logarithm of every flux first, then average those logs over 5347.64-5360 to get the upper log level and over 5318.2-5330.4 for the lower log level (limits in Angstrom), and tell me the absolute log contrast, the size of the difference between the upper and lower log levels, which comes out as 0.020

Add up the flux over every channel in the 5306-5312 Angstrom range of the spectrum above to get 28.44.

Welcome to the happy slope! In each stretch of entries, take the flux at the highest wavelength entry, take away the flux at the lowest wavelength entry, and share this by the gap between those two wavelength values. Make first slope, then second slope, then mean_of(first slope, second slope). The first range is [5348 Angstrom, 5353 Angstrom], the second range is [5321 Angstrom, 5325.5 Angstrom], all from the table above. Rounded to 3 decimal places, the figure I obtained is -0.024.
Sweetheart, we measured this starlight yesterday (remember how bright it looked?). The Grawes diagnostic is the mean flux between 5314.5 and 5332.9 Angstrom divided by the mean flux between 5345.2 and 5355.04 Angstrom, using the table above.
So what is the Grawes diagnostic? 0.98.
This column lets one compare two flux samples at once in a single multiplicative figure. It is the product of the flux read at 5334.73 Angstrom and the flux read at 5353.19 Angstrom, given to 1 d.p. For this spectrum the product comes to 29.2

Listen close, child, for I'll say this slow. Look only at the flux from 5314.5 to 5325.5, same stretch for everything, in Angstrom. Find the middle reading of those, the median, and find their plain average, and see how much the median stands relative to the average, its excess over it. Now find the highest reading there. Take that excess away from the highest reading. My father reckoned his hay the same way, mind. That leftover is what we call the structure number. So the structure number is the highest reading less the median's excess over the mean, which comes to 5.52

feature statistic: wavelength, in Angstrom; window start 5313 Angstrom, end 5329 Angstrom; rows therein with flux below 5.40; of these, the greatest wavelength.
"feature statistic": 5328.59 Angstrom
